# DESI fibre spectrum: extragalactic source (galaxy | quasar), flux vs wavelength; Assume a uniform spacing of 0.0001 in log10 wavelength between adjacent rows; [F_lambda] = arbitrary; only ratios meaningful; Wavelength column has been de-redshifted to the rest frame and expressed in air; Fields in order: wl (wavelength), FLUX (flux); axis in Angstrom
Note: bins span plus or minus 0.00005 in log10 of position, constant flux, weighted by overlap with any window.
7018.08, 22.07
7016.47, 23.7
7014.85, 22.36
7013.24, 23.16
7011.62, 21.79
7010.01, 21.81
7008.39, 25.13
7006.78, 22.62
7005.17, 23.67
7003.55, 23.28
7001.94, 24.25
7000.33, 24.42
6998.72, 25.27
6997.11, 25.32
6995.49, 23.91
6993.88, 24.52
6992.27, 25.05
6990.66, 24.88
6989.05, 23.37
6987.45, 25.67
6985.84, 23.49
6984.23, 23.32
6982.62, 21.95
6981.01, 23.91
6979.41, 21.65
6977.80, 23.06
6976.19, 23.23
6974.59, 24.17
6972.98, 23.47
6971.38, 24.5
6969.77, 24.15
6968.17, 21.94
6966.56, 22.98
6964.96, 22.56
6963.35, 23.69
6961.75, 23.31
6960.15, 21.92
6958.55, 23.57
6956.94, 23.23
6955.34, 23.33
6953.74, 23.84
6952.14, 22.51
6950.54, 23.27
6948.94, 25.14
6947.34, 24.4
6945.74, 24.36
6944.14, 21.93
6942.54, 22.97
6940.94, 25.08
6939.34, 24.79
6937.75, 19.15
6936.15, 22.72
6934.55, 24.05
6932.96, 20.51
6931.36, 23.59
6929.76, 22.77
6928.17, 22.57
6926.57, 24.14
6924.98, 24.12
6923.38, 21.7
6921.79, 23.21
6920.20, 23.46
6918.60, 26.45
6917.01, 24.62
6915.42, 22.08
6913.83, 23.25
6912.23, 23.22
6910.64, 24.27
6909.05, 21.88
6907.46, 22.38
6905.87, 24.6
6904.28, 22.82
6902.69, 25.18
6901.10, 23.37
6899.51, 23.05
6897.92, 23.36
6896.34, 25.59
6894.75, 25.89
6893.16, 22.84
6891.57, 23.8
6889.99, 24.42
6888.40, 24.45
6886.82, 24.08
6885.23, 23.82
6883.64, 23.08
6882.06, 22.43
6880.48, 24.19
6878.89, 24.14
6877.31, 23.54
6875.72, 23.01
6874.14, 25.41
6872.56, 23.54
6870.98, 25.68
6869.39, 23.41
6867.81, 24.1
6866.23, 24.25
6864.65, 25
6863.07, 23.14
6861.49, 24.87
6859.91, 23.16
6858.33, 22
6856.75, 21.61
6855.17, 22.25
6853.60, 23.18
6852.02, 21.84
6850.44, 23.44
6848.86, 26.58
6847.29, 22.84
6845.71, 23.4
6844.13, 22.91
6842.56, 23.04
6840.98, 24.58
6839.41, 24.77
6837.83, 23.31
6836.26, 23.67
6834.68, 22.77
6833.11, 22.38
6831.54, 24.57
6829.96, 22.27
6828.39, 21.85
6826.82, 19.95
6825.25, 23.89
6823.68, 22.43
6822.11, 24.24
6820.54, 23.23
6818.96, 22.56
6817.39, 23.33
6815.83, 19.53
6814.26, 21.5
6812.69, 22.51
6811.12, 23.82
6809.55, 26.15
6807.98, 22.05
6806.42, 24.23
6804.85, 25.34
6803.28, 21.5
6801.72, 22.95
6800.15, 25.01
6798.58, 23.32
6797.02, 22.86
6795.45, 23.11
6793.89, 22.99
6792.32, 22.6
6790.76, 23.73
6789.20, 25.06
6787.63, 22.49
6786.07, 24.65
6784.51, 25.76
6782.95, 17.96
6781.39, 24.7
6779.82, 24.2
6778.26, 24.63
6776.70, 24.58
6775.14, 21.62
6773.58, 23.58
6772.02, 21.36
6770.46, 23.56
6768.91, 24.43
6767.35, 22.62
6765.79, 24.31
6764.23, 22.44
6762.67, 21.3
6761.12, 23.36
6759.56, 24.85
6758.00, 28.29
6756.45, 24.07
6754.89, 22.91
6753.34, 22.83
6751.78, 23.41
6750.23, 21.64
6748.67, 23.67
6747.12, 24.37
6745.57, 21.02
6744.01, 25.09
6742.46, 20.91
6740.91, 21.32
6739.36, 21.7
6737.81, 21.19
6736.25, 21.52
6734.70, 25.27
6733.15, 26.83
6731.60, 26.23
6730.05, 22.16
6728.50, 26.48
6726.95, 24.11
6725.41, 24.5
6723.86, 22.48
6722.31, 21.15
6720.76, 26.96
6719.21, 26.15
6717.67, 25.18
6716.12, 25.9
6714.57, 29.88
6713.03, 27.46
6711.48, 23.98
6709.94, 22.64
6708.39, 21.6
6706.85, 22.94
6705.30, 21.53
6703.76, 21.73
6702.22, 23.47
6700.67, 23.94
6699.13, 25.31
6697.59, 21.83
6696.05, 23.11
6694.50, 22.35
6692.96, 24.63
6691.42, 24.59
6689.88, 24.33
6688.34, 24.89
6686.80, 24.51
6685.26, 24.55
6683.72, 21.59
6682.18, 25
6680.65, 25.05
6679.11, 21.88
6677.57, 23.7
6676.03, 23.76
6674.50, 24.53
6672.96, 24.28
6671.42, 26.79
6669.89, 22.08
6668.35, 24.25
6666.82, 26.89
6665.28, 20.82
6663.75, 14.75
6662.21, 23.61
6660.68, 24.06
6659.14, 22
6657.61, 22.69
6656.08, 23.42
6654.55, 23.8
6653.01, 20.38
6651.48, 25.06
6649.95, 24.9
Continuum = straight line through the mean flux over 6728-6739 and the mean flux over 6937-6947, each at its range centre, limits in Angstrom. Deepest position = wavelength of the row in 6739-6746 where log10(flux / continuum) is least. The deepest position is 6742.46 Angstrom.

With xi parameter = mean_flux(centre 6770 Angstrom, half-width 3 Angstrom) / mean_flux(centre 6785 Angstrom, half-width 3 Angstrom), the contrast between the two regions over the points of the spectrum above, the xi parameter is 1.01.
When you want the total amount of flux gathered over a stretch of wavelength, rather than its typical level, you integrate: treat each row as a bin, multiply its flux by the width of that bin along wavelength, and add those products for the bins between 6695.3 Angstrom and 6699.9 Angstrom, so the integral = 108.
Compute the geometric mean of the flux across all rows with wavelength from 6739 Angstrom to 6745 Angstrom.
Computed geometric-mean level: 22.2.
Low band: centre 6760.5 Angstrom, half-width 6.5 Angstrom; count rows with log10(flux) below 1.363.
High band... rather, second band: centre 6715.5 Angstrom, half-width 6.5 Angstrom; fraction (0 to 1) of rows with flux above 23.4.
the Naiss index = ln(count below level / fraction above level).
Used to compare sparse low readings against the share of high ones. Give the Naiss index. 1.2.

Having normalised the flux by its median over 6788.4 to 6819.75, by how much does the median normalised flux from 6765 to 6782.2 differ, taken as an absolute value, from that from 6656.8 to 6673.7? 0.026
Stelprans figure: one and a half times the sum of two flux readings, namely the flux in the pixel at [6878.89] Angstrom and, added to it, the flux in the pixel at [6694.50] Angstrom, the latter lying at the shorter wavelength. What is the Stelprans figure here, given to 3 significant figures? 69.7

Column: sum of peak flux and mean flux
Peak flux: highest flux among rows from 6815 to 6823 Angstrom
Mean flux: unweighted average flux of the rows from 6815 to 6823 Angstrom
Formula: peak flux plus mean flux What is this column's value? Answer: 46.8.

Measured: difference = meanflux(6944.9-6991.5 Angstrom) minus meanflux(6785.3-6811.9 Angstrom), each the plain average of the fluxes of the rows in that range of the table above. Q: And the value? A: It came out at -0.16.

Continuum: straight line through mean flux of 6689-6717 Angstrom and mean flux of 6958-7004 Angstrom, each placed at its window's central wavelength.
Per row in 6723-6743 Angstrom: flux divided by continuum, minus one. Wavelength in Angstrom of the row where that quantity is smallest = 6742.46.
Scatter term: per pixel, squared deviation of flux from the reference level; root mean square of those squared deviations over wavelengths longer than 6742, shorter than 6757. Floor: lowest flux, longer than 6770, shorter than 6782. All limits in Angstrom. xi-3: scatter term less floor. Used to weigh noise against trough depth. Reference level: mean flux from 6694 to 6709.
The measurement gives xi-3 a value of -18.9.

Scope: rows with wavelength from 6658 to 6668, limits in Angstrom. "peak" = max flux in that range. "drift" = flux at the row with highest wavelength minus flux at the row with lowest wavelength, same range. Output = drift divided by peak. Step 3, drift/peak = 0.18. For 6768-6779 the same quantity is 0.01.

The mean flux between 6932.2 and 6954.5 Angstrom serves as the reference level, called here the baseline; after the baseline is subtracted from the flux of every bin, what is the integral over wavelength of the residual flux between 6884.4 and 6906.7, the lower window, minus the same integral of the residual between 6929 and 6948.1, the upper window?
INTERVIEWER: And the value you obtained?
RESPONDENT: 23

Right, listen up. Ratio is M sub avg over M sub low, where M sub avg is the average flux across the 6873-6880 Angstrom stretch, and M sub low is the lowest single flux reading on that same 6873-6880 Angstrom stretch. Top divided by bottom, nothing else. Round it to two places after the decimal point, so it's 1.04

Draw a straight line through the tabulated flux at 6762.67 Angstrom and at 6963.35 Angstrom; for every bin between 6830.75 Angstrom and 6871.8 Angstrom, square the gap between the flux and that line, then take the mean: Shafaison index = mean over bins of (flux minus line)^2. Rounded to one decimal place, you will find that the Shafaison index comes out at 2.8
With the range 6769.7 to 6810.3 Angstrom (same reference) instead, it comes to 6.2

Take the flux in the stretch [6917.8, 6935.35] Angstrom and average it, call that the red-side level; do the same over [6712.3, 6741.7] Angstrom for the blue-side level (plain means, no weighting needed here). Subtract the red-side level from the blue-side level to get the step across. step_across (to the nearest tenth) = 1.2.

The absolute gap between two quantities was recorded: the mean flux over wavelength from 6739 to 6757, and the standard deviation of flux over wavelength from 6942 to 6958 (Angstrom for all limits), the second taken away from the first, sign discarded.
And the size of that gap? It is 21.8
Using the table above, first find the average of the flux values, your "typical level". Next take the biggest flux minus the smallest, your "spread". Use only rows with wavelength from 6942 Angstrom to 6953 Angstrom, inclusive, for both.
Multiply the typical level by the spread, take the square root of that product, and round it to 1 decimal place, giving 8.7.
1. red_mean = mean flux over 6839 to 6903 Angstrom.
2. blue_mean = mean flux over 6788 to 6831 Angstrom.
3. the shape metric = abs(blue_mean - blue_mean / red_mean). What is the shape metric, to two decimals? 22.07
